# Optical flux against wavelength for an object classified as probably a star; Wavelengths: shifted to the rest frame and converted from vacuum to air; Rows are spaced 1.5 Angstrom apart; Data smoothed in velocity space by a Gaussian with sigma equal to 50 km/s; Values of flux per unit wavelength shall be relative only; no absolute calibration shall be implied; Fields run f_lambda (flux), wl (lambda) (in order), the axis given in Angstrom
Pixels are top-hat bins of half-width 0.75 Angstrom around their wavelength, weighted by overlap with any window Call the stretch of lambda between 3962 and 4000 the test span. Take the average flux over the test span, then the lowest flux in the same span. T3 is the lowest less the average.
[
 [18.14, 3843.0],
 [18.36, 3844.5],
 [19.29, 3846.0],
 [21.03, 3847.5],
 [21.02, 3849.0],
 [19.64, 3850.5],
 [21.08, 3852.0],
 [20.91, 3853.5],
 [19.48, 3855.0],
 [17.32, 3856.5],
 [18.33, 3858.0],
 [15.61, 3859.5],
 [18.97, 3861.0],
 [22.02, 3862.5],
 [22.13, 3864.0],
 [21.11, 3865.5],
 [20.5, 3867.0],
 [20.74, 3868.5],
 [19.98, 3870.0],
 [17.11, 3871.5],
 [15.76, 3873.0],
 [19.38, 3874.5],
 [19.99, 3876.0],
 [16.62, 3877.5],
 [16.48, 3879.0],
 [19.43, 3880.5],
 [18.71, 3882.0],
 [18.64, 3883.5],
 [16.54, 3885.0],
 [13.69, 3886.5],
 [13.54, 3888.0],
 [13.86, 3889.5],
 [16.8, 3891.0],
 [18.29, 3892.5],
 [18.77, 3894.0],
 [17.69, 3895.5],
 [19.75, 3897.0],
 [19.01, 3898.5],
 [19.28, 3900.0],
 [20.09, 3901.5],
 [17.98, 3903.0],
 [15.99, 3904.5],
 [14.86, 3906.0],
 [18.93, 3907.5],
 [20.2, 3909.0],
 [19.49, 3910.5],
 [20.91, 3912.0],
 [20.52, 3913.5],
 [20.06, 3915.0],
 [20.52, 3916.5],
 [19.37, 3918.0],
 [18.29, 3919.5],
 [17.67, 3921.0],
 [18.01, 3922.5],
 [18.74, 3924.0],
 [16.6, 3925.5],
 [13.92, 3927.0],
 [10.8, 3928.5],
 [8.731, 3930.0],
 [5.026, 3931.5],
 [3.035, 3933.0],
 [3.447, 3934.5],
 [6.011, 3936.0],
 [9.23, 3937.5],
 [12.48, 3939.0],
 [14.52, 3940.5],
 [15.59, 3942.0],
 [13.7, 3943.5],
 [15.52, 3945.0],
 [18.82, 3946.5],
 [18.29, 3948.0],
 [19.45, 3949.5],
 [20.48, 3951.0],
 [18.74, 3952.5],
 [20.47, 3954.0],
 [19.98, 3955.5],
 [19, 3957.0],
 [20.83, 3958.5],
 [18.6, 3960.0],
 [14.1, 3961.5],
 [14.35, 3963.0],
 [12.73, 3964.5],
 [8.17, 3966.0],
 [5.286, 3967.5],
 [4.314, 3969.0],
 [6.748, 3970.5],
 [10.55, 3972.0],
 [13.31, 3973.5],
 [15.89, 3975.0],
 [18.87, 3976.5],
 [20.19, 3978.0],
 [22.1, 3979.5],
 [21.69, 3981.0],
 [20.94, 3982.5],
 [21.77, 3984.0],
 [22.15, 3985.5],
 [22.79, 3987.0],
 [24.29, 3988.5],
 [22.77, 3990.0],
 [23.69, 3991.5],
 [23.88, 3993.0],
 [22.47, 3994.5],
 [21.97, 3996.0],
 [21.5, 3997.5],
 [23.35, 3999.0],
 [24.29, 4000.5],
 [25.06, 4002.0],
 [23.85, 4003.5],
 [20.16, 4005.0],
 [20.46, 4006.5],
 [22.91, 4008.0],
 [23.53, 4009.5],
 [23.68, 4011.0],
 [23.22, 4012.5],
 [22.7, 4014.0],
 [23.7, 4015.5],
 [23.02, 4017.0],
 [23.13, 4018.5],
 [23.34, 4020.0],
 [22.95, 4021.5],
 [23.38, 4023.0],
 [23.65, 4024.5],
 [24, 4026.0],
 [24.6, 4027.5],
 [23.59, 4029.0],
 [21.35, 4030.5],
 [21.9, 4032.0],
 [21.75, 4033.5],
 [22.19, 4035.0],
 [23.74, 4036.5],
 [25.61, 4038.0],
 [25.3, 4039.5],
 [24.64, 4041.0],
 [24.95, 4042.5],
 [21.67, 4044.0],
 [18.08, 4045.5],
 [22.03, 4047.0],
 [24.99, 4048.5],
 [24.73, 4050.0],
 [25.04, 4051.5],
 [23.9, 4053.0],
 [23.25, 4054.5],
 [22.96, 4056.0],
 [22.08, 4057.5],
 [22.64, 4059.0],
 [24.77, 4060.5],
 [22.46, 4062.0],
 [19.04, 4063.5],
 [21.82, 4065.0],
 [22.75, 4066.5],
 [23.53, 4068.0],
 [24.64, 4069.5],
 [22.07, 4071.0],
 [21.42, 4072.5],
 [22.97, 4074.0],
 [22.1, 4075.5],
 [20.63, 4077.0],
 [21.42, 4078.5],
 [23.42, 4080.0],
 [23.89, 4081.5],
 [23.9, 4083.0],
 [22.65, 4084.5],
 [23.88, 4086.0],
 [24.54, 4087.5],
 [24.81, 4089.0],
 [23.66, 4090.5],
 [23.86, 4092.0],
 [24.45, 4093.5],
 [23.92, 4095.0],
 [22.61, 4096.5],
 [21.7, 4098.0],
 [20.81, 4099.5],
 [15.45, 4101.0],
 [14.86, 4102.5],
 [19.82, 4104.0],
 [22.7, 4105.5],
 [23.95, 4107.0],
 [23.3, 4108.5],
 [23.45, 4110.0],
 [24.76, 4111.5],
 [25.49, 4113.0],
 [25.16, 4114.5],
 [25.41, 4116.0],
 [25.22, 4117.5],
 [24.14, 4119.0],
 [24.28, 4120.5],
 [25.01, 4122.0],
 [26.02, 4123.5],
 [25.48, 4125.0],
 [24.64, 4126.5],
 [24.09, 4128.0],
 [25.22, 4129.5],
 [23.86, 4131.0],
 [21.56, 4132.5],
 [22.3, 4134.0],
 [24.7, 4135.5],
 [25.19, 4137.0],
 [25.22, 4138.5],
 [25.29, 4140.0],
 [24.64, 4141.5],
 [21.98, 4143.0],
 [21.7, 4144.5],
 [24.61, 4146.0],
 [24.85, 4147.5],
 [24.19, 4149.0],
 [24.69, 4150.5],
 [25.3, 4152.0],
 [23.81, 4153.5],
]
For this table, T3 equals -14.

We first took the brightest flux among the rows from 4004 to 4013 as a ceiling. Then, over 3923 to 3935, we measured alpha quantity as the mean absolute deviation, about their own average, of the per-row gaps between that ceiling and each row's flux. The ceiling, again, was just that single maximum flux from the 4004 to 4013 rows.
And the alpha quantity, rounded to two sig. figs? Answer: 5.0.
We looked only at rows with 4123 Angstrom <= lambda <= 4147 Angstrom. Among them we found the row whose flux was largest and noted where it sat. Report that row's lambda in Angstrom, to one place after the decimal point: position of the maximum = 4123.5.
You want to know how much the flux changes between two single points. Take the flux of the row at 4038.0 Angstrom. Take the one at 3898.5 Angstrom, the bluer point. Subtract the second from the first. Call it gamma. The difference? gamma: 6.6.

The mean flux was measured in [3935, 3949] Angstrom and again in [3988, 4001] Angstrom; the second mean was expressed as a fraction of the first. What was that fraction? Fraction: 1.7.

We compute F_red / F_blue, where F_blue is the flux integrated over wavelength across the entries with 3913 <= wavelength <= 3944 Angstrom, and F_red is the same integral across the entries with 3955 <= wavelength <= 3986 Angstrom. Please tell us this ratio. 1.2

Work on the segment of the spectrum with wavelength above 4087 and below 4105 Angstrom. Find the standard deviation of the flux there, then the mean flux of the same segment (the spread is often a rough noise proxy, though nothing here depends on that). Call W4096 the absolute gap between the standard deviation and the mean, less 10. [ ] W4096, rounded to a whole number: 8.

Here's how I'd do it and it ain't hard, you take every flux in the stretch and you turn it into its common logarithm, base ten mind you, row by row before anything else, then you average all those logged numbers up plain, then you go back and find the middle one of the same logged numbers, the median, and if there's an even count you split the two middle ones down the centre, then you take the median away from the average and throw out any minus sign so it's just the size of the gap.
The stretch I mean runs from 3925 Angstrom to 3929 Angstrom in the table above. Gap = 0.011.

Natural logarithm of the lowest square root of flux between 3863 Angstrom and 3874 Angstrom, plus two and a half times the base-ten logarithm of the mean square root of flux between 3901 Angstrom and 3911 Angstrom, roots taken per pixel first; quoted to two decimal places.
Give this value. 2.95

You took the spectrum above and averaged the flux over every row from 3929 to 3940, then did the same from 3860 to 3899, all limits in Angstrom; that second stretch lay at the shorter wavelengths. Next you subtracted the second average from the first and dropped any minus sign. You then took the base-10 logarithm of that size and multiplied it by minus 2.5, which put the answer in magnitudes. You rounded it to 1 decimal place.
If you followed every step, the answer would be -2.6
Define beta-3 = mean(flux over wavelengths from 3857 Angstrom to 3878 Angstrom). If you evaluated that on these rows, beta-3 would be 19.2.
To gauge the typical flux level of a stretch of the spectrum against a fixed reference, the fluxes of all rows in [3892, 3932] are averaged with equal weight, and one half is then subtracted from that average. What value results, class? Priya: 17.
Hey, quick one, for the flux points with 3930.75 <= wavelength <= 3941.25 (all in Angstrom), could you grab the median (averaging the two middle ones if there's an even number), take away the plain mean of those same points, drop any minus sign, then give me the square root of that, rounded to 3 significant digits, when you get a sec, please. 1.29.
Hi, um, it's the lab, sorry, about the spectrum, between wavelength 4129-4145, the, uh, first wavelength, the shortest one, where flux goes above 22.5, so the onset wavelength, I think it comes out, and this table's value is 4129.5 Angstrom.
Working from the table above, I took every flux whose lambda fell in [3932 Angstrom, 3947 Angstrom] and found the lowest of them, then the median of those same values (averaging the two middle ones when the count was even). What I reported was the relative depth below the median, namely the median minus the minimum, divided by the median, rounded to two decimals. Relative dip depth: 0.77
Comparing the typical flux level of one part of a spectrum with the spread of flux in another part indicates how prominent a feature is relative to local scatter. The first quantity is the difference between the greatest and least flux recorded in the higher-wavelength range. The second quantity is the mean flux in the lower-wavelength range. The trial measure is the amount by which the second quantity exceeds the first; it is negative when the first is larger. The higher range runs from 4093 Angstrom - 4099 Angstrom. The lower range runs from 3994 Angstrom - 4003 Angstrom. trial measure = 20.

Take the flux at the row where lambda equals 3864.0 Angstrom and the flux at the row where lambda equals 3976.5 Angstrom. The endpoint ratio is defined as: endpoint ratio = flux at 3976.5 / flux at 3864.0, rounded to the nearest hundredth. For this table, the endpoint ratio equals 0.85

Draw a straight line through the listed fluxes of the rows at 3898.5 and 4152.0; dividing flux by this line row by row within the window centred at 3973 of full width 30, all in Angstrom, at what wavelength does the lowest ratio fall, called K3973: 3969.0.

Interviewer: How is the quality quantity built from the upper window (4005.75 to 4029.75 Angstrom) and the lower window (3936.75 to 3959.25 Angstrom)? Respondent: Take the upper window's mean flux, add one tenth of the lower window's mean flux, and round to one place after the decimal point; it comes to 25.0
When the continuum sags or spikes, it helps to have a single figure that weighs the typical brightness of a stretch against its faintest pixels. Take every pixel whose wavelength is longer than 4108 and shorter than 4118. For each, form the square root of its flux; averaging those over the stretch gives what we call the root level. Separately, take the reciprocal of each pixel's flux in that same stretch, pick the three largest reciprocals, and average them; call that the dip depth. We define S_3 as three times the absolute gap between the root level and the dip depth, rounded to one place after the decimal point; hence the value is 14.8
